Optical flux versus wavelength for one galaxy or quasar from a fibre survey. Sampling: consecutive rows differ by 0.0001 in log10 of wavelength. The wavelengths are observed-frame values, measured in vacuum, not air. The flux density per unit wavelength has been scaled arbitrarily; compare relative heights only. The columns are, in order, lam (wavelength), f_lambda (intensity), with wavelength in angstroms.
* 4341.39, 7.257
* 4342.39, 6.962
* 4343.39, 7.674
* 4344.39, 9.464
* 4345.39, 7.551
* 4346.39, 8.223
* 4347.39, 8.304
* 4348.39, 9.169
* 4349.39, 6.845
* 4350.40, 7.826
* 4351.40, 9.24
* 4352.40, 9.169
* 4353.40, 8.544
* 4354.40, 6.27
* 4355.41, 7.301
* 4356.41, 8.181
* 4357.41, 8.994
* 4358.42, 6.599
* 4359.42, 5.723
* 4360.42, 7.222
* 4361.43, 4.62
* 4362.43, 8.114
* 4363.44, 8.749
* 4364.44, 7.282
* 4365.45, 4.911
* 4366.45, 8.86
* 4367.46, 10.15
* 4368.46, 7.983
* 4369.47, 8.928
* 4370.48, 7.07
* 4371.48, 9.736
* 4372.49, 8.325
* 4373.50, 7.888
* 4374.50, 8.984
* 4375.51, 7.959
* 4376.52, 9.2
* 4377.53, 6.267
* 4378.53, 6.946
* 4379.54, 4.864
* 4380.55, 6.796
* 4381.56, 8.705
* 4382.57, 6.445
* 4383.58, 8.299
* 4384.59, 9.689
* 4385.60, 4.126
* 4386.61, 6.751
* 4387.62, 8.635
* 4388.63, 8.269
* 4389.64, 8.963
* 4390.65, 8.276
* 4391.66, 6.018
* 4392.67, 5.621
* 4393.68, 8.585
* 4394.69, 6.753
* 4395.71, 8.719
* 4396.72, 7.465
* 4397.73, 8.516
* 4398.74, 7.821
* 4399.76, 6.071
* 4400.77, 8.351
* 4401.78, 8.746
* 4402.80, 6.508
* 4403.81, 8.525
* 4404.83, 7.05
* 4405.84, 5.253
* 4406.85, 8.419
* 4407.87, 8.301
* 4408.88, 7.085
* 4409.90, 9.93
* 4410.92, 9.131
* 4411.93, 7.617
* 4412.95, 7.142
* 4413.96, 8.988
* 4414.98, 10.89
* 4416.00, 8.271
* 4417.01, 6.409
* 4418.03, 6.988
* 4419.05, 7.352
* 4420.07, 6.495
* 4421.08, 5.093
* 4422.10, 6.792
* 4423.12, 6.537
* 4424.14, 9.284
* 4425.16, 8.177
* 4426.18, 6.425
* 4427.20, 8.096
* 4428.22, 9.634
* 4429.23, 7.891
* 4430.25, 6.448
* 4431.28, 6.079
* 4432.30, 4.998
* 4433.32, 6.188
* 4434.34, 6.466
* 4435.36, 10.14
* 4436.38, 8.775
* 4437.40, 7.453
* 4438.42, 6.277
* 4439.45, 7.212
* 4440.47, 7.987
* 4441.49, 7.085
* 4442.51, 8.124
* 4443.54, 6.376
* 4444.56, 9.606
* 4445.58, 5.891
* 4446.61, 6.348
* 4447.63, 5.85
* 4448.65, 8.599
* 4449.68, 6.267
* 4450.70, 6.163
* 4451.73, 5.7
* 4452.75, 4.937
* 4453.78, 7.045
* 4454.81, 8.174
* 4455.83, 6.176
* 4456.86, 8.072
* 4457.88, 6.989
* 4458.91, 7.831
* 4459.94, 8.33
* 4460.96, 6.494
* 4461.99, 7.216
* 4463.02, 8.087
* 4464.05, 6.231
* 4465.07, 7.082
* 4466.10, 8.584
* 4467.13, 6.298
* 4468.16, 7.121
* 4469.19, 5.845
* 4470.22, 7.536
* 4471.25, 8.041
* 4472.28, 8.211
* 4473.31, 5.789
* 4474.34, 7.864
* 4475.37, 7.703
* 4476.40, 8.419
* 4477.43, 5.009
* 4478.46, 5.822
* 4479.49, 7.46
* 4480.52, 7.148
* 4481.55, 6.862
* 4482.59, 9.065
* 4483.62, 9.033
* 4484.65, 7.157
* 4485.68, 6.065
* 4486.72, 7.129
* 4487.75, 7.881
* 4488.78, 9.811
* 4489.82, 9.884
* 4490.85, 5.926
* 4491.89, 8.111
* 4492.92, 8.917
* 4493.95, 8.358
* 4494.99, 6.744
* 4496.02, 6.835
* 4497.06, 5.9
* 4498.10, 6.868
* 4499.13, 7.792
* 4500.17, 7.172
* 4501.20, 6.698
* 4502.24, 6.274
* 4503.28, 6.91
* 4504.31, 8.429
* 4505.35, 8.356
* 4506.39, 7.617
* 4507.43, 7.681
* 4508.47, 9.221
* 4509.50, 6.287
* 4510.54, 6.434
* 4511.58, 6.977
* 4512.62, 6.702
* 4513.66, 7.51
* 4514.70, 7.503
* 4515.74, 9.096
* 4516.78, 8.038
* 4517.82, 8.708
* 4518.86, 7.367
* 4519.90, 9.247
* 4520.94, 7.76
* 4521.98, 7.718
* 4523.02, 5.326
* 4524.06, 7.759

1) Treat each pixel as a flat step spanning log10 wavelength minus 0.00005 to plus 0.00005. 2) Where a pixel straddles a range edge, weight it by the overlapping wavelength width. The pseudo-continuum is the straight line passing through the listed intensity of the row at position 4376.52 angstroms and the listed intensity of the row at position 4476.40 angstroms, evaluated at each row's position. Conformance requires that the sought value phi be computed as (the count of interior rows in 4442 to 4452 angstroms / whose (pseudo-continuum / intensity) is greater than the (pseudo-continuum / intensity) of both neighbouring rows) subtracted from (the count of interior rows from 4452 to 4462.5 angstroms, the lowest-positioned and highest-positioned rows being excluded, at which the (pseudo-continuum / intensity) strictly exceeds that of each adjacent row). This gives 0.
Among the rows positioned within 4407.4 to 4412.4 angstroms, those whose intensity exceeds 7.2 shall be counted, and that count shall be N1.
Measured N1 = 4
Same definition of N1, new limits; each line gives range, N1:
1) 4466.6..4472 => 2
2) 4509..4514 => 1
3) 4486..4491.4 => 3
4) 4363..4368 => 4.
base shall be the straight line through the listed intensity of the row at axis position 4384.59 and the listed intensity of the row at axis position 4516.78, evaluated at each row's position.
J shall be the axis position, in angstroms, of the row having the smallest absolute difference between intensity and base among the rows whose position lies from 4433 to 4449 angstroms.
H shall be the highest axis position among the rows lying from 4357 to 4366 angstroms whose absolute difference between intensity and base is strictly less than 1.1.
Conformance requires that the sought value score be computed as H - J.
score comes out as -79.0 angstroms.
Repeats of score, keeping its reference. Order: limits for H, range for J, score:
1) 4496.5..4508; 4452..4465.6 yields 47.5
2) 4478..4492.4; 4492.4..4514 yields -2.1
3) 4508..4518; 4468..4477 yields 41.4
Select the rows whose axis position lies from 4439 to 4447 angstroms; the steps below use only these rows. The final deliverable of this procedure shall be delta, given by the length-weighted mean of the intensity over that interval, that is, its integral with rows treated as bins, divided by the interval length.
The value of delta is 7.35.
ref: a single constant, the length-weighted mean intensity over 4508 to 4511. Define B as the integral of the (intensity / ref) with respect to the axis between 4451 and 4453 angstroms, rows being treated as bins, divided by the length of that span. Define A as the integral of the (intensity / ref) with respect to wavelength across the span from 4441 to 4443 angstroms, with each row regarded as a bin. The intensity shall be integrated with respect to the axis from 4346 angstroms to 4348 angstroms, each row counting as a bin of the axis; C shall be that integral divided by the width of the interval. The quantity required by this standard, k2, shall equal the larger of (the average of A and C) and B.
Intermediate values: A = 2.08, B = 0.75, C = 8.3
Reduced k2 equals 5.20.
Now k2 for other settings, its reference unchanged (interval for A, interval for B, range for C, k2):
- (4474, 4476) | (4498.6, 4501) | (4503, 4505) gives 4.99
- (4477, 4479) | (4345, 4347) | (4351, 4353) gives 5.34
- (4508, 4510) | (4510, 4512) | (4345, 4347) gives 5.03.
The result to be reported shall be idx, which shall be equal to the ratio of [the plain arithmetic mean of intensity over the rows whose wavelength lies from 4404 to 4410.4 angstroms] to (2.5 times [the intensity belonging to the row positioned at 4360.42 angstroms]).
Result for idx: 0.425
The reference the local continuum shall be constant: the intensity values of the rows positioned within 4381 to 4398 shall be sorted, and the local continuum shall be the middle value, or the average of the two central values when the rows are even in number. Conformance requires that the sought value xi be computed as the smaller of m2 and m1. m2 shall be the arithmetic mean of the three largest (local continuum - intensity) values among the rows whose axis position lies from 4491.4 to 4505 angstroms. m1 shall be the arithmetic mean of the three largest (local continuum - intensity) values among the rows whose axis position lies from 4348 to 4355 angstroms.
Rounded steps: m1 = 1.30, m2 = 2.0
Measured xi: 1.3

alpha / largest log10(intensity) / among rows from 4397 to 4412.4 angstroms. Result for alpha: 1.00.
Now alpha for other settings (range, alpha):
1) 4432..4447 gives 1.01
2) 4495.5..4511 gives 0.96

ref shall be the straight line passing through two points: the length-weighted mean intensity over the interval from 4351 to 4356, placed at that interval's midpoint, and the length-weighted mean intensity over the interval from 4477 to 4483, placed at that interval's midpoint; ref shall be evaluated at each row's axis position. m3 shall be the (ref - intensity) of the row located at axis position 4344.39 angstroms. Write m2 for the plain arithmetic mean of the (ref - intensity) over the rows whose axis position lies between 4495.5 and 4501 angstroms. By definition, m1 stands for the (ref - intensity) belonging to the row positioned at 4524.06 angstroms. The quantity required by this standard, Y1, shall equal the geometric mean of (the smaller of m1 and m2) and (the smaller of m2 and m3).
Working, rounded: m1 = -1.3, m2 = -0.21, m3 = -1.3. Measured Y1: 1.3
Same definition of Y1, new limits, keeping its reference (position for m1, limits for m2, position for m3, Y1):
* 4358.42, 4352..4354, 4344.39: 1.0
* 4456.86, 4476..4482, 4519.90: 1.6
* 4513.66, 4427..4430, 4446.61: 1.2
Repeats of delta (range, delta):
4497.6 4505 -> 7.20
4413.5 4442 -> 7.44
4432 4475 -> 7.14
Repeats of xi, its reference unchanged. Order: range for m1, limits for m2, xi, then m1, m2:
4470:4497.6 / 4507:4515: 1.8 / 2.74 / 1.8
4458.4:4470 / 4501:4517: 1.9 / 2.15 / 1.9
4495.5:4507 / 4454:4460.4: 1.3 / 1.99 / 1.3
